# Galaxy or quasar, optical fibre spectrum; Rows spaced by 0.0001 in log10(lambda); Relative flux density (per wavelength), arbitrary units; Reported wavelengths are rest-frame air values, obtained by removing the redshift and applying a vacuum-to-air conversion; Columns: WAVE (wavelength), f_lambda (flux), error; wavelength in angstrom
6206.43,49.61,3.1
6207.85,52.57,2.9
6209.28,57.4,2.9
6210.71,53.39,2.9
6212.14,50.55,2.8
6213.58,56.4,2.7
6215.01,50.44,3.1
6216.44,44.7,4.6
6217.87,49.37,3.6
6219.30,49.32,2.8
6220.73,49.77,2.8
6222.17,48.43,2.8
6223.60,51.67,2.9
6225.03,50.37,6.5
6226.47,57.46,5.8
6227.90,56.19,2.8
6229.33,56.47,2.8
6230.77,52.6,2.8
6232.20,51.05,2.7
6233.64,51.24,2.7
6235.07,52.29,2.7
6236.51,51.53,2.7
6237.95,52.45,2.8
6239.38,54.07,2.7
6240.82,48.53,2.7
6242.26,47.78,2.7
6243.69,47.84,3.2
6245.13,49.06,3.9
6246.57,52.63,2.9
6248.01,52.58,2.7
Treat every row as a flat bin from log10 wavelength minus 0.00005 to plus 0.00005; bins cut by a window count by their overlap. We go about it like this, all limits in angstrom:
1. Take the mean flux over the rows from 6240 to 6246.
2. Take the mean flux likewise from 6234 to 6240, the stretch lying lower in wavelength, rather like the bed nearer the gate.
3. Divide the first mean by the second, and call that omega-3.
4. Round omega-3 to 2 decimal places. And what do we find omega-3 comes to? 0.92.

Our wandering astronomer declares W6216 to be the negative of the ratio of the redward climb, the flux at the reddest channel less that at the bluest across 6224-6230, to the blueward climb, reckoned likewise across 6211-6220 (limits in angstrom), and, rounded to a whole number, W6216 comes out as 5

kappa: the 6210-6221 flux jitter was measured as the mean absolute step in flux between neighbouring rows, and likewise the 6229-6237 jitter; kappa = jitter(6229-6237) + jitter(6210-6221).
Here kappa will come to 5.1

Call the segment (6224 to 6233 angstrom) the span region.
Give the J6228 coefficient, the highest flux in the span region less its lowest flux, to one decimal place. 7.1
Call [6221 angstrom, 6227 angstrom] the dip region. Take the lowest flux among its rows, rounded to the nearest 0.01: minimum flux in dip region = 48.43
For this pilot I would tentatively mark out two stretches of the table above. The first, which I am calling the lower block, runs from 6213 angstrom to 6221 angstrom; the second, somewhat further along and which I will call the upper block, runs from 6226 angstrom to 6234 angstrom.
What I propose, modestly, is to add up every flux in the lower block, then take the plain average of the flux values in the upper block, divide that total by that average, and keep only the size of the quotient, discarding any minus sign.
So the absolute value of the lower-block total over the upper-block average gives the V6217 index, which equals 5.5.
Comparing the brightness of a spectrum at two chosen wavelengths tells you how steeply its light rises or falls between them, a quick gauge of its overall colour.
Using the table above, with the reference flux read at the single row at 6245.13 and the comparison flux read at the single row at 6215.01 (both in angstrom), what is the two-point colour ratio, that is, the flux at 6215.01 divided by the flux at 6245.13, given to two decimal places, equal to 1.03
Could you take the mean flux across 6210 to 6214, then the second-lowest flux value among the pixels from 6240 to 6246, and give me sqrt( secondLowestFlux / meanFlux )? 0.95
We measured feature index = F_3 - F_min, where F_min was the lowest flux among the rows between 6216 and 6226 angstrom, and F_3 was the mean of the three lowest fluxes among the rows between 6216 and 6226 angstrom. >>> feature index 2.8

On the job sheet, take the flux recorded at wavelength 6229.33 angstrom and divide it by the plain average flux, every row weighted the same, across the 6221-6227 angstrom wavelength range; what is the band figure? 1.09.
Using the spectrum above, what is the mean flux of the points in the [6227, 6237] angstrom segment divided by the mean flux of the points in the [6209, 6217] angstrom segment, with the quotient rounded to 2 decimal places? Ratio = 1.02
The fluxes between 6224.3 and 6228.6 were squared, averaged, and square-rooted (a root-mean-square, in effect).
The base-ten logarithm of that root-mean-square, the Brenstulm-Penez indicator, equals 1.74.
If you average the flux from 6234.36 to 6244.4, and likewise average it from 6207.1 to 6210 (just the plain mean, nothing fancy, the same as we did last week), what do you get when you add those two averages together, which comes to 106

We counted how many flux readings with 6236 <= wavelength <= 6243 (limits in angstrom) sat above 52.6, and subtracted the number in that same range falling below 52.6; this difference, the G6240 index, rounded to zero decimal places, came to -3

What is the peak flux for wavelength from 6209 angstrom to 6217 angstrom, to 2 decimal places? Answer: 57.40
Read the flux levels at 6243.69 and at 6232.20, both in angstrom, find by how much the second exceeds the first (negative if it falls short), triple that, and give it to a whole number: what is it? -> 10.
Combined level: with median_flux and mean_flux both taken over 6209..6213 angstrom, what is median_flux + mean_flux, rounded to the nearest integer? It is 107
